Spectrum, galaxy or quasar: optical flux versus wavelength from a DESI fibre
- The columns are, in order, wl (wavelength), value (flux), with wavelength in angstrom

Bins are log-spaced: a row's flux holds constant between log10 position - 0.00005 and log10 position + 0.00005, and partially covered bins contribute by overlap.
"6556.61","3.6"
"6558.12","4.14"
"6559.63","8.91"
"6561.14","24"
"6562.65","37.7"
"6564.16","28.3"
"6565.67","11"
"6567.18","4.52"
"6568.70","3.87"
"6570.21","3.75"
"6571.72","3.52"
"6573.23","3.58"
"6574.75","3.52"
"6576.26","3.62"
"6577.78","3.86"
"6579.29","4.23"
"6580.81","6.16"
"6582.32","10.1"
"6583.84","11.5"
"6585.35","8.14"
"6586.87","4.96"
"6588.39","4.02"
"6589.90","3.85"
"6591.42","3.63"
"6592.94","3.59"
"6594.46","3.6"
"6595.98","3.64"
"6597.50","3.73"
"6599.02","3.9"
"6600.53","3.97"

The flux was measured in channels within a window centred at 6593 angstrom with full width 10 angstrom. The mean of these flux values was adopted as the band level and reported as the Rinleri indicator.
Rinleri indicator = 3.7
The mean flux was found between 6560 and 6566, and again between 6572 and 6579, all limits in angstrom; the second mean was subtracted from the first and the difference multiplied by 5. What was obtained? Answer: 108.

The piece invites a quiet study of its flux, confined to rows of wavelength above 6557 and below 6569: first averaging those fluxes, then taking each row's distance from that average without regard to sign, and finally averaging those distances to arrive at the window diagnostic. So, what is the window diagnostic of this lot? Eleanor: 11.0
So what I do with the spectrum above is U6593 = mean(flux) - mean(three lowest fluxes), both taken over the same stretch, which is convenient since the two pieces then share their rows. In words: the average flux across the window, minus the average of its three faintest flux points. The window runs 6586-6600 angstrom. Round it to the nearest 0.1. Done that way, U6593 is 0.3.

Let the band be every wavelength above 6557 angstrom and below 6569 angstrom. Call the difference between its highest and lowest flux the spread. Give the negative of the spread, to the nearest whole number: -34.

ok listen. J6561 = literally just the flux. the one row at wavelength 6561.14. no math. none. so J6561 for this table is 24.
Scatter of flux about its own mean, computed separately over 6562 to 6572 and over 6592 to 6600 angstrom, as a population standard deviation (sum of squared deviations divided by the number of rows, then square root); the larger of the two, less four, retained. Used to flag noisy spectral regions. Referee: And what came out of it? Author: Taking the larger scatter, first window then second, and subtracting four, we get 9.0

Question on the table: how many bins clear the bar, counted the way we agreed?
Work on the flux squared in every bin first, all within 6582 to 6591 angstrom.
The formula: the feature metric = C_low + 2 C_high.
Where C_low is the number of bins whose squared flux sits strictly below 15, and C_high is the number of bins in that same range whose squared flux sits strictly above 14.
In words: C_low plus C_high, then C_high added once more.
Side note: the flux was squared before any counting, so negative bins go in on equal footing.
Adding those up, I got 13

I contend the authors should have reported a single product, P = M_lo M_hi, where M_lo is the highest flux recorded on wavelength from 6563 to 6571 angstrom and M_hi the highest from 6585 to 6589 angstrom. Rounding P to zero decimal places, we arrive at 230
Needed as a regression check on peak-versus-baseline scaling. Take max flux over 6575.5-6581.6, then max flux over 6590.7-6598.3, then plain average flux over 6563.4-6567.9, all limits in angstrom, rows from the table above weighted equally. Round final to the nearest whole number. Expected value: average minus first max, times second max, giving 32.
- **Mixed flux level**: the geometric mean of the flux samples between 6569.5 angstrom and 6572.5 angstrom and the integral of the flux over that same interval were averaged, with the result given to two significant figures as 7.3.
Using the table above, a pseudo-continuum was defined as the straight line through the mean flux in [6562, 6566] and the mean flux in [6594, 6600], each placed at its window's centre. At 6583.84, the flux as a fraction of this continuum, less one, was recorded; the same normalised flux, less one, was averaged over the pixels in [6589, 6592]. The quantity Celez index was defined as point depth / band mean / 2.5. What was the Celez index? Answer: 0.1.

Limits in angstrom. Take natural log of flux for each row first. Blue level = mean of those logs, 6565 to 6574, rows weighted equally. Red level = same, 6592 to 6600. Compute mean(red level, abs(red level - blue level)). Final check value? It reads 0.76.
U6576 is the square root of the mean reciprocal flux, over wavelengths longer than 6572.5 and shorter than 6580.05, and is 0.52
